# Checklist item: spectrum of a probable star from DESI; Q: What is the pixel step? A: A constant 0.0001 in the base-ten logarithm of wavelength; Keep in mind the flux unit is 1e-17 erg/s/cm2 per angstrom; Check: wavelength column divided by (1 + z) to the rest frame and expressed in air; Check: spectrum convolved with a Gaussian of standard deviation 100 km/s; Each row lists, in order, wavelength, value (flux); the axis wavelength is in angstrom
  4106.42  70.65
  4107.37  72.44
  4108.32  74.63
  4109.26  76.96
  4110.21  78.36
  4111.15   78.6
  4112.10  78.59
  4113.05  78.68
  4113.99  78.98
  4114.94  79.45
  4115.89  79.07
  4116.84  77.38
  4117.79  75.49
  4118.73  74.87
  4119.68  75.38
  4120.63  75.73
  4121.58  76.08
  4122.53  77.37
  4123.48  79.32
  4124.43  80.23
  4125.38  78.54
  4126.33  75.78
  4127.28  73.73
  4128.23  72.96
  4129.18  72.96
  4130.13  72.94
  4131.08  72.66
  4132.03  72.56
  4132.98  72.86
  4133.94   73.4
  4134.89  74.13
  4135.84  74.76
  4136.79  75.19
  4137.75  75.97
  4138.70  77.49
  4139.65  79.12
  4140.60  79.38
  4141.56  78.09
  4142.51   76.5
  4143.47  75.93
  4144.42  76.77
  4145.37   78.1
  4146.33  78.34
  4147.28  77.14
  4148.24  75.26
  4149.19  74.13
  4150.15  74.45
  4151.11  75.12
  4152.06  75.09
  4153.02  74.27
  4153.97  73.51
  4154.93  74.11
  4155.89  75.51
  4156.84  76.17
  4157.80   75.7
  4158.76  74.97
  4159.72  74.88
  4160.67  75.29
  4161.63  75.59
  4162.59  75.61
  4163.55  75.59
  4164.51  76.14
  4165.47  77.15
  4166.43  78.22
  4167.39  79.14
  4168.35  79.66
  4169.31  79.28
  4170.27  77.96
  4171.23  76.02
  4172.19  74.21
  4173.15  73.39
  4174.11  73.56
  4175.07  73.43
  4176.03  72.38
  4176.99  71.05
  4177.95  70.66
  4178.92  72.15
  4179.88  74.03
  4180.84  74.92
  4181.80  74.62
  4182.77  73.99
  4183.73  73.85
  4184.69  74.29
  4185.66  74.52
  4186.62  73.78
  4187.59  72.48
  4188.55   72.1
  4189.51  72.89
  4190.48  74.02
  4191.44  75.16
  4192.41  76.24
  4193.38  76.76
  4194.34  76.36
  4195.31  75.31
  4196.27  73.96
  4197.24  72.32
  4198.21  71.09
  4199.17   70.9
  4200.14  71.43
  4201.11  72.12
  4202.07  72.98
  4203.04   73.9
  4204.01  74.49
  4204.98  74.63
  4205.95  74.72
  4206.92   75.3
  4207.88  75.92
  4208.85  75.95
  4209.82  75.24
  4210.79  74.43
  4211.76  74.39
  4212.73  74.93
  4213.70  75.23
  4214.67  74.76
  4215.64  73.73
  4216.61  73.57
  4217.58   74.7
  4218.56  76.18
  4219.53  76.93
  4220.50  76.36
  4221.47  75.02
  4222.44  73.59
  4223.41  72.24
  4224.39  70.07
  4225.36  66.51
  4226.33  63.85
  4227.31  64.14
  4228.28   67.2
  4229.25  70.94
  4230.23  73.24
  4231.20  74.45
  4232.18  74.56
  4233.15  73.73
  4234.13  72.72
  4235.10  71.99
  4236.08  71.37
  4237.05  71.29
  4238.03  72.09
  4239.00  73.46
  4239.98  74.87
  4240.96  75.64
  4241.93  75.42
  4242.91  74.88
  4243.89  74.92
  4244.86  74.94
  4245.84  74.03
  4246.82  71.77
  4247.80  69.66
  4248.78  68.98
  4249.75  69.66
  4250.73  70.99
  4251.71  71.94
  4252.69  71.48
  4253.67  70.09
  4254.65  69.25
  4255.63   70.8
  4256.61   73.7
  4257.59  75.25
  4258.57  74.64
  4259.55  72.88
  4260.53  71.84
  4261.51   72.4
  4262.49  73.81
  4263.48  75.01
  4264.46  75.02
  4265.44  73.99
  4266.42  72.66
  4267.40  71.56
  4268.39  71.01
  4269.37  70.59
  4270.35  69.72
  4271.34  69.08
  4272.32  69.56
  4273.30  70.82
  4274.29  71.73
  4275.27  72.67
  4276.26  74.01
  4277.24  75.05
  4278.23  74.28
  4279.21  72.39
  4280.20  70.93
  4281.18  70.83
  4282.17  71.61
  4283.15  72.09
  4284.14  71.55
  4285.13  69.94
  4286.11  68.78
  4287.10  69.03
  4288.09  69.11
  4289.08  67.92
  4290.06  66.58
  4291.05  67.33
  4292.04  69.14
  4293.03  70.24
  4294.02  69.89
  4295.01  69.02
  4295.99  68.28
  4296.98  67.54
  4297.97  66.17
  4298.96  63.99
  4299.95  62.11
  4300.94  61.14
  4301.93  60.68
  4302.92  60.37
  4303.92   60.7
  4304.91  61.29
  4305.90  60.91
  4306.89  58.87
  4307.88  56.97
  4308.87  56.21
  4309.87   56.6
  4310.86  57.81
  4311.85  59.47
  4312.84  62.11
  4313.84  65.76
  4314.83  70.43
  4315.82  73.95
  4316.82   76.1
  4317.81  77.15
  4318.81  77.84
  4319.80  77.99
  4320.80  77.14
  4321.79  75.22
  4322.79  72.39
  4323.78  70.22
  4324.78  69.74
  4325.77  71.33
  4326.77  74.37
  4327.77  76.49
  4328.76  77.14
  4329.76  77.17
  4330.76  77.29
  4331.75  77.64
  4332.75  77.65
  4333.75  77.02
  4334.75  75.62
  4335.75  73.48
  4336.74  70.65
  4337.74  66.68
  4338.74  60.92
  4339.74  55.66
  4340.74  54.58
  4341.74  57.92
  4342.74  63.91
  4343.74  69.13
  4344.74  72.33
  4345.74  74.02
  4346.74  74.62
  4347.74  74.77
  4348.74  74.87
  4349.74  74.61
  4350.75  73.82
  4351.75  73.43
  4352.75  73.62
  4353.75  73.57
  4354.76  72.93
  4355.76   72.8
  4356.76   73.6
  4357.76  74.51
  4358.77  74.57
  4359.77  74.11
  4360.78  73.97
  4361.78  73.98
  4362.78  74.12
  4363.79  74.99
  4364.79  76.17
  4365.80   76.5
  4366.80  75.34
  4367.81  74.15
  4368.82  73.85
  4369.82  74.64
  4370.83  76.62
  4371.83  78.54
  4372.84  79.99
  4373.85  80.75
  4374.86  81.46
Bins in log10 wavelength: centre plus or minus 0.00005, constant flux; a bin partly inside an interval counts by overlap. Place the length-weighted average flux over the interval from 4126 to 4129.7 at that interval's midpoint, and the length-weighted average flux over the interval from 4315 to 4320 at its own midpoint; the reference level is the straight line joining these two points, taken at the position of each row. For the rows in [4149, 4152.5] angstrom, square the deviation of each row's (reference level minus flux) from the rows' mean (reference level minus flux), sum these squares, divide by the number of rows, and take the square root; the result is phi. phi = 0.4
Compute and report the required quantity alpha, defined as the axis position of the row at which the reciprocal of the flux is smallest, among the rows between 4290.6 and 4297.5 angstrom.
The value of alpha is 4293.03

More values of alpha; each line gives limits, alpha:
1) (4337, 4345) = 4344.74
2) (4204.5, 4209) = 4208.85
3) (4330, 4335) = 4332.75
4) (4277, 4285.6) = 4277.24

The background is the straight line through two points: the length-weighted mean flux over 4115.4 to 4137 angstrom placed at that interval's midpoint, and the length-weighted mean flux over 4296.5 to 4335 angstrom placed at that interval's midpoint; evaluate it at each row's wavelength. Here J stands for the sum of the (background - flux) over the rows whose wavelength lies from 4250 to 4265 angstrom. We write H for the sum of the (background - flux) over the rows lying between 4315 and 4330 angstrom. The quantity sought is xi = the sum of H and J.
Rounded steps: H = -98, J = -29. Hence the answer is -127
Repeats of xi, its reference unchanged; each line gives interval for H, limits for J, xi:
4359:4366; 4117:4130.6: -60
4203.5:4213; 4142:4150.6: -40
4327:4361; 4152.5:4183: -184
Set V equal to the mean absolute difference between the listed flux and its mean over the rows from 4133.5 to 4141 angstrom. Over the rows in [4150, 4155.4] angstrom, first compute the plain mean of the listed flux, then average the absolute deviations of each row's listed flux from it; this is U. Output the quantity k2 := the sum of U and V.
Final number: 2.3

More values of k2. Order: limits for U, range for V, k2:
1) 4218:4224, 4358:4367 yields 2.2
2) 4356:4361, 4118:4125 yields 2.0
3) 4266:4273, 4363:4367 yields 1.6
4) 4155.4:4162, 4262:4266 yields 0.9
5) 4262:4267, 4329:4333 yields 0.9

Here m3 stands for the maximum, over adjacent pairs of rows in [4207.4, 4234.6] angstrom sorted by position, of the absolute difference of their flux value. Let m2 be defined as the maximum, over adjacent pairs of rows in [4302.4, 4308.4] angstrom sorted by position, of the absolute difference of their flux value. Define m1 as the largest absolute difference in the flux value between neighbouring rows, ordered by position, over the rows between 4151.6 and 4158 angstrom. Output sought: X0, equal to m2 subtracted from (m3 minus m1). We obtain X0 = 0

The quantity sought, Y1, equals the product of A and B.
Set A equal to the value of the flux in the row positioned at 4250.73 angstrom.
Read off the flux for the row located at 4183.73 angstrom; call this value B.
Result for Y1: 5243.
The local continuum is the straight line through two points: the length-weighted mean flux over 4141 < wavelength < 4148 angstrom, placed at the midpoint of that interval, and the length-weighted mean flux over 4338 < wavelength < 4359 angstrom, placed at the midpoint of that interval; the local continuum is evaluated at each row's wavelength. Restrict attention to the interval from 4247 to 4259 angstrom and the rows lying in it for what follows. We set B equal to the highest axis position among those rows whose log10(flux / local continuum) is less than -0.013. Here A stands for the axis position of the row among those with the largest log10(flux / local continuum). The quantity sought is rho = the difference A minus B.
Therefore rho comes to 2.0 angstrom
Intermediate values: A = 4257.59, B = 4255.63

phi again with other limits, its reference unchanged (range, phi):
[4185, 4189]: 1.0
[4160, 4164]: 0.1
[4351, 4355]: 0.3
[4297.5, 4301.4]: 1.9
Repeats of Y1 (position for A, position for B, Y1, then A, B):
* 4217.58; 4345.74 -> 5529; 74.7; 74.02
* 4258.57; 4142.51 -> 5710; 74.64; 76.5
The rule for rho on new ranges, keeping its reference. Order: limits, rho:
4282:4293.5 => -8.9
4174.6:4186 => 1.9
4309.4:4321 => 6.0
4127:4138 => 1.9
